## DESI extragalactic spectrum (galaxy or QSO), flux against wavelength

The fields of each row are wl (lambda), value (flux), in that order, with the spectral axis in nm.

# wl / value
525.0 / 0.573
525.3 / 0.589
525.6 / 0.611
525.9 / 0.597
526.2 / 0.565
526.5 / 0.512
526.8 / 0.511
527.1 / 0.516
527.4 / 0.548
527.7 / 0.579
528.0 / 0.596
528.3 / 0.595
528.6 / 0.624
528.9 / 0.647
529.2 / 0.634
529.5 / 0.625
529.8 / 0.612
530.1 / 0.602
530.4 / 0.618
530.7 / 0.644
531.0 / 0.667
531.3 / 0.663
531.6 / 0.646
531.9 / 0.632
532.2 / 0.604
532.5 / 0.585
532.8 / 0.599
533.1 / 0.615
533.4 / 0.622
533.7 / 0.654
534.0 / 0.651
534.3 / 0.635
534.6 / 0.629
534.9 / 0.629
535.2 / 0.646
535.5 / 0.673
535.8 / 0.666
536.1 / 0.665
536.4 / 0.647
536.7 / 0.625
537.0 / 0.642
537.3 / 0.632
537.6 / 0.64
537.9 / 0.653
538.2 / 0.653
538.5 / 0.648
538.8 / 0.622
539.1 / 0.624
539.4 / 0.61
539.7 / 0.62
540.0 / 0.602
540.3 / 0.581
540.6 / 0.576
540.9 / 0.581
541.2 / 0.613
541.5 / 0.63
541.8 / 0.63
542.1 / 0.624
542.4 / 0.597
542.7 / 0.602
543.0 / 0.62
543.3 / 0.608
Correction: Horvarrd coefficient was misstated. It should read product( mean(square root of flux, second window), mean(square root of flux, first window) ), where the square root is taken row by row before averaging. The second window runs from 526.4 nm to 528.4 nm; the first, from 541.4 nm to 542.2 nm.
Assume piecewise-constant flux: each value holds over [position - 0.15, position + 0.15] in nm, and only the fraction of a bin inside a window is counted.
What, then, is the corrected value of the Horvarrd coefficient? 0.588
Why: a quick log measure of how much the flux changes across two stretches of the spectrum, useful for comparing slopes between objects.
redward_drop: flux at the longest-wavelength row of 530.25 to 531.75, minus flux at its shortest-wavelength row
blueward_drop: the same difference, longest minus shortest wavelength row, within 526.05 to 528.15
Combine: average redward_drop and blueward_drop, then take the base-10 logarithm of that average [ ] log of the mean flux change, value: -1.53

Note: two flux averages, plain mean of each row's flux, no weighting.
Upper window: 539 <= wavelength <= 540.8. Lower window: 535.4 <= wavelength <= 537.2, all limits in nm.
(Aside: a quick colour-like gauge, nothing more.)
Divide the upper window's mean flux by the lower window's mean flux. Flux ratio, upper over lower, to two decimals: 0.92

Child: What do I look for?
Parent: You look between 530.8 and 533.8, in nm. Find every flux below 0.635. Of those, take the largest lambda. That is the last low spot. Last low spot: 533.4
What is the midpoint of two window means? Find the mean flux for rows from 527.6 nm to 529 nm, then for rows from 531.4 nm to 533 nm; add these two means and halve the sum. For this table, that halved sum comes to 0.611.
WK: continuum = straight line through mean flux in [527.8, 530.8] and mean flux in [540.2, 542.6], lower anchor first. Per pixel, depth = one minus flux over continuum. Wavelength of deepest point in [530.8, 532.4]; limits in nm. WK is 532.2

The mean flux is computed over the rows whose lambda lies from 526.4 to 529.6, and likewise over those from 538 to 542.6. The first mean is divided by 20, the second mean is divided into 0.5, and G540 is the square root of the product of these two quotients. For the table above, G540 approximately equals 0.154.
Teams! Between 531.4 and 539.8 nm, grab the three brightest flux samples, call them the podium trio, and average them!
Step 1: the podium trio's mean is 0.668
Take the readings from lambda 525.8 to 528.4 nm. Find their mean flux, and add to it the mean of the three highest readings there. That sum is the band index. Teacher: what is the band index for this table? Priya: 1.15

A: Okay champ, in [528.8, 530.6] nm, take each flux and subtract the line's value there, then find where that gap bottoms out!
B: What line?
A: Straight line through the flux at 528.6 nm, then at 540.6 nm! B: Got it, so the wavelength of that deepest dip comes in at 530.1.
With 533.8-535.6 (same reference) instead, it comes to 534.6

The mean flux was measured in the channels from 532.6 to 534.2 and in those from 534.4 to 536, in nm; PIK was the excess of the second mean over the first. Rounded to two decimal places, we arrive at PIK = 0.02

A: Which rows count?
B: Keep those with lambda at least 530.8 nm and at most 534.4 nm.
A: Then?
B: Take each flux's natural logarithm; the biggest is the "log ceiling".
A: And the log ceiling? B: -0.40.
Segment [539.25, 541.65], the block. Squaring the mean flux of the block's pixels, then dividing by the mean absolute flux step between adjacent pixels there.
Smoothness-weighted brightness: 23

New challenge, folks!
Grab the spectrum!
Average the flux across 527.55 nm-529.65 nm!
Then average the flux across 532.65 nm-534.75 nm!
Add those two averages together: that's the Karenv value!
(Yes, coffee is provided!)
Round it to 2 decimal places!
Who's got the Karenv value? 1.24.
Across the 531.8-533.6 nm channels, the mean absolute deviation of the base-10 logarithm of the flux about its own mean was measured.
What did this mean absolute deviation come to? 0.0096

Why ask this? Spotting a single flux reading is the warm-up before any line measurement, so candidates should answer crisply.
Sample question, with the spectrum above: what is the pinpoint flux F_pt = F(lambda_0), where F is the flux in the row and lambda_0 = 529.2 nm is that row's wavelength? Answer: 0.634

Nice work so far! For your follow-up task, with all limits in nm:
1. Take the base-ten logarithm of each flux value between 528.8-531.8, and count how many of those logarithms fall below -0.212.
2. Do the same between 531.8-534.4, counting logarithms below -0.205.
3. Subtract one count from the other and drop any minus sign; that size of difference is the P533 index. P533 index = 3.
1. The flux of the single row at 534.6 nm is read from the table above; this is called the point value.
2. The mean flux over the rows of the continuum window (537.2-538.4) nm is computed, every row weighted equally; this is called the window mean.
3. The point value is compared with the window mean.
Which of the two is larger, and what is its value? 0.645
